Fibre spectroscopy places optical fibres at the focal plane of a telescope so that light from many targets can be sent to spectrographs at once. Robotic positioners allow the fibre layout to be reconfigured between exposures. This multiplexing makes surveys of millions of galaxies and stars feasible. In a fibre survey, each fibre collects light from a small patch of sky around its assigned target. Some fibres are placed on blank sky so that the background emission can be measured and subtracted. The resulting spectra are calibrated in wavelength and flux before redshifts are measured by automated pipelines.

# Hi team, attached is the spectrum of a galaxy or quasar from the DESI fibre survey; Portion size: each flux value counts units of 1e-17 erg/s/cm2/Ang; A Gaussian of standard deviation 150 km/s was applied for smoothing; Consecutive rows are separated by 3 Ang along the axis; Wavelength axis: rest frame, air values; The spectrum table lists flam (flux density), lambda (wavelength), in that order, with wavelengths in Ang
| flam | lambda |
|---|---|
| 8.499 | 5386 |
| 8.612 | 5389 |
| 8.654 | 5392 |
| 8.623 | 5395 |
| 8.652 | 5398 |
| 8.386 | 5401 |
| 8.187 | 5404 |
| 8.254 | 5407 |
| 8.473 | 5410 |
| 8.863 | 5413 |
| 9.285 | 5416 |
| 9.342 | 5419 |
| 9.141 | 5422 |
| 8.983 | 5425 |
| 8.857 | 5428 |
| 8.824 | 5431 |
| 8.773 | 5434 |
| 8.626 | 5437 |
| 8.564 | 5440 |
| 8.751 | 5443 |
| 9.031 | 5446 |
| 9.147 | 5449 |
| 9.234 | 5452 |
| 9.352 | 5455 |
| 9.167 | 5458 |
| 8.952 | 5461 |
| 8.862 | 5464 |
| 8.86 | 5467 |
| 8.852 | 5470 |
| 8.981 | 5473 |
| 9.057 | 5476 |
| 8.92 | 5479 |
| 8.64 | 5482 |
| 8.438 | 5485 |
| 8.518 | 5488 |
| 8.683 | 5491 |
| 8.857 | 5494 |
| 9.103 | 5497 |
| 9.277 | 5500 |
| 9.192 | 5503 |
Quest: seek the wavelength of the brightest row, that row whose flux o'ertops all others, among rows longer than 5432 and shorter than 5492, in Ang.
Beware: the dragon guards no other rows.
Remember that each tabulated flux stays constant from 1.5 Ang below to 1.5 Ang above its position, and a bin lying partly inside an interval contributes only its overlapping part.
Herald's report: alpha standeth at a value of 5455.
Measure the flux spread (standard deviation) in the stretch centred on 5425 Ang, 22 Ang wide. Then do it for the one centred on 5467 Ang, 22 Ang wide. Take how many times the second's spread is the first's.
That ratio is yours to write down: 0.5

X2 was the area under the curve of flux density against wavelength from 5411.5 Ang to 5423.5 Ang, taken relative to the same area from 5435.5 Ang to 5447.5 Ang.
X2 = 1.05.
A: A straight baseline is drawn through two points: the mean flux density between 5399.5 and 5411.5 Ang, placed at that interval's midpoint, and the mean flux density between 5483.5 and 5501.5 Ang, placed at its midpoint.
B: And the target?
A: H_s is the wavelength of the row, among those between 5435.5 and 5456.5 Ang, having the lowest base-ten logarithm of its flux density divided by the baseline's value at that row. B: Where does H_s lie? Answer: 5440 Ang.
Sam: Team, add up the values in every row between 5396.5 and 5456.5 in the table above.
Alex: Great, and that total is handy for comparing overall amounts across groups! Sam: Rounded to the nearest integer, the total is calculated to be 177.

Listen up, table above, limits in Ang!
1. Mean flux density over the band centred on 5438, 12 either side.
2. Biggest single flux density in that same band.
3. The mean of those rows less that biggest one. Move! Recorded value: -0.33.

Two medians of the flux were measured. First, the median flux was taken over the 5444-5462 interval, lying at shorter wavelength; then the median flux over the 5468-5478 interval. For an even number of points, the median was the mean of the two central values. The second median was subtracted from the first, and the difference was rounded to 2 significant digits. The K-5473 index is 0.18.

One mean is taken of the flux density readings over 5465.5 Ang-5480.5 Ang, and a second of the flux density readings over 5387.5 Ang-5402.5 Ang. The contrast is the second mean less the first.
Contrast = -0.35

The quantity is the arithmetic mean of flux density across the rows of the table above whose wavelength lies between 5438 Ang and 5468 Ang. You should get 8.99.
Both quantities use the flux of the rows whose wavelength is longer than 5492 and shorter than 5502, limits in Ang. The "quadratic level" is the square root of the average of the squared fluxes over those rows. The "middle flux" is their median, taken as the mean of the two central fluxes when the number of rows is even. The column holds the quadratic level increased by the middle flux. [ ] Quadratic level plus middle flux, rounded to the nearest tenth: 18.2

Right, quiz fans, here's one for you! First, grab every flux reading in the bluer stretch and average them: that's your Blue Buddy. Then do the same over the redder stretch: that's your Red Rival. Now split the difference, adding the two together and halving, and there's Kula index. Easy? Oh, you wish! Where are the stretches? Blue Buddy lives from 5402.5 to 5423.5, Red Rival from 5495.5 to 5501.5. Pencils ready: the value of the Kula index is 8.99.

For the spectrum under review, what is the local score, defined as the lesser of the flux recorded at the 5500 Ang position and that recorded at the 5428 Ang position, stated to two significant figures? 8.9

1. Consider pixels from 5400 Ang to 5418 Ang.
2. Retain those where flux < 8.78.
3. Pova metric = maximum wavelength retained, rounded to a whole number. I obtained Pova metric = 5410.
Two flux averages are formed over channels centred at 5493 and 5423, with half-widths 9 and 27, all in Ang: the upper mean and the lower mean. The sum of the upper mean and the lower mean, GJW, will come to 17.6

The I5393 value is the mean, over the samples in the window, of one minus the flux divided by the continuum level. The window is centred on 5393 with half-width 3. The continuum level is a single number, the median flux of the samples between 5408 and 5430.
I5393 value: 0.038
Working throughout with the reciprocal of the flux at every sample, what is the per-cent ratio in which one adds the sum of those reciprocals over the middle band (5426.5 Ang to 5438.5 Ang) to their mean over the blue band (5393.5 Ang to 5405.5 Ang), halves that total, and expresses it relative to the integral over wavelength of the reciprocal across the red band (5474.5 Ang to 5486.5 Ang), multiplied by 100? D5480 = 21.0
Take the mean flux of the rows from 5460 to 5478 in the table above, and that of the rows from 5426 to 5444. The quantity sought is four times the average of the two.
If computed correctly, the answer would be 35.3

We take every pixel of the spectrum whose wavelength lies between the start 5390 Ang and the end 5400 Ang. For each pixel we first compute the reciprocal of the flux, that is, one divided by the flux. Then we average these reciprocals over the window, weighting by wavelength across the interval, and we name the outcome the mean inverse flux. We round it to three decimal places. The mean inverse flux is 0.116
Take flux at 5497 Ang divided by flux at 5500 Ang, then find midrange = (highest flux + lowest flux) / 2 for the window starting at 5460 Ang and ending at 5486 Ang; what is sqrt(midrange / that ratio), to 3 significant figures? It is 2.99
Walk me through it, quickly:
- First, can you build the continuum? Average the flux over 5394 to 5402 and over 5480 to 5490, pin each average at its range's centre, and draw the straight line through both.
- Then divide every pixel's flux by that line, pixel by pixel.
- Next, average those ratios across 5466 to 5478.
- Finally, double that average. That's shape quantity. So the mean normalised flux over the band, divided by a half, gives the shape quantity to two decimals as 2.09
